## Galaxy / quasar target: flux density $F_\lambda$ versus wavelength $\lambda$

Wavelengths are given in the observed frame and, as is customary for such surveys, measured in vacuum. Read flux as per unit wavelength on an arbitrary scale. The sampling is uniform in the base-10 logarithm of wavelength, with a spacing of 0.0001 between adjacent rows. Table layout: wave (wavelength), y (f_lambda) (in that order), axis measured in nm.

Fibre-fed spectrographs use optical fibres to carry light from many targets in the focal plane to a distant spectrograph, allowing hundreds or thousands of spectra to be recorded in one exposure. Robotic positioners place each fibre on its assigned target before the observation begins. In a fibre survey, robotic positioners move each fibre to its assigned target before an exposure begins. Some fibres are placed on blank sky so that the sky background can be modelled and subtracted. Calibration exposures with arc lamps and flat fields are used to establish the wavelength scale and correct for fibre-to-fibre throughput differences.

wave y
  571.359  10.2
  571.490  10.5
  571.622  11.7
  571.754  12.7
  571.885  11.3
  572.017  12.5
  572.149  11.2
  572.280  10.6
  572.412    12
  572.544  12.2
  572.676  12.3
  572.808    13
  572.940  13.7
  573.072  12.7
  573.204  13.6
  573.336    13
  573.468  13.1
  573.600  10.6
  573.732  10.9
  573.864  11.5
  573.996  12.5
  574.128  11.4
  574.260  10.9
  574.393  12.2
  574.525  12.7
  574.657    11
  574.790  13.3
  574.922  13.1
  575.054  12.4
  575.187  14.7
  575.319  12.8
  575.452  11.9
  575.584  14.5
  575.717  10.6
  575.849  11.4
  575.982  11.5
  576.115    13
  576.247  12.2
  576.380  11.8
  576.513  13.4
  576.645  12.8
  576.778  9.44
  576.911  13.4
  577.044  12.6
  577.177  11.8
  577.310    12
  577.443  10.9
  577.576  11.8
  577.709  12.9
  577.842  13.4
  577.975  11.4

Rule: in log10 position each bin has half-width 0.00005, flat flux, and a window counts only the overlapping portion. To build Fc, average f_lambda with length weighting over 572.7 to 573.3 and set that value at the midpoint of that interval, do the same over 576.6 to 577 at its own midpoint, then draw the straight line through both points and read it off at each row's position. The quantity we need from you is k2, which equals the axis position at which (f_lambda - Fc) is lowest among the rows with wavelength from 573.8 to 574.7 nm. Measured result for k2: 574.260 nm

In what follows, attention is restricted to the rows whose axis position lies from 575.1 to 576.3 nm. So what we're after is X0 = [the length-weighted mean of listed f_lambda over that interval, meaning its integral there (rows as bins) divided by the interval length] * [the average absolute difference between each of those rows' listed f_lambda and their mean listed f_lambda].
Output 14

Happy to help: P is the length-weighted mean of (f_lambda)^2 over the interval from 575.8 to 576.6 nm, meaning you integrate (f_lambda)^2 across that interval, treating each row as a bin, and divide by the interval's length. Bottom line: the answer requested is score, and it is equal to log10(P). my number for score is 2.178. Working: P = 151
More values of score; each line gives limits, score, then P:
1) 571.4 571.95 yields 2.123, 133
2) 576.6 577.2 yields 2.164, 146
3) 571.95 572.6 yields 2.137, 137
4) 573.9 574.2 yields 2.152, 142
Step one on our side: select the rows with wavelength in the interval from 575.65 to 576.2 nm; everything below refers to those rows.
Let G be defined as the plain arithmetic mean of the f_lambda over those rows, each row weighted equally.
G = 11.6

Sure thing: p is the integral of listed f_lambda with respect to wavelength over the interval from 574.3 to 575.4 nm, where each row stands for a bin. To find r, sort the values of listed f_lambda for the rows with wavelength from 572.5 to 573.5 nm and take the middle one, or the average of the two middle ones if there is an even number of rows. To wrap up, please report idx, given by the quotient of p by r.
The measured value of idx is 1.076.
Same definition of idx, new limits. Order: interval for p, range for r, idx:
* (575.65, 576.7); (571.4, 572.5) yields 1.103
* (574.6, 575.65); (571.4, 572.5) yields 1.185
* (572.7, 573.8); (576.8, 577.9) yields 1.123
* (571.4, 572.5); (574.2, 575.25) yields 1.012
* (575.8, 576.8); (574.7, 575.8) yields 0.931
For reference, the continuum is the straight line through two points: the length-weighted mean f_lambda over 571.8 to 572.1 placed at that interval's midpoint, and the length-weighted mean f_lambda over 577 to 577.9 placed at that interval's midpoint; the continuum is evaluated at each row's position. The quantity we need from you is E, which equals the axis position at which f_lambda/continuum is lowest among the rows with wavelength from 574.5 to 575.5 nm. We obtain 574.657 nm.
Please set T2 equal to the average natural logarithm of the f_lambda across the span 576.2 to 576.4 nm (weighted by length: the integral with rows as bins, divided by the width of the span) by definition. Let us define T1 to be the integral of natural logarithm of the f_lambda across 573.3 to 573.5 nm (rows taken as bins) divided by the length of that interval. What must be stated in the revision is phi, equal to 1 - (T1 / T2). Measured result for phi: -0.035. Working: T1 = 2.57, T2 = 2.48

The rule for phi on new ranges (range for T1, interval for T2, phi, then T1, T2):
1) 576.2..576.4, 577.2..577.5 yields -0.017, 2.48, 2.44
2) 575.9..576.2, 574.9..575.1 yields 0.019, 2.50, 2.55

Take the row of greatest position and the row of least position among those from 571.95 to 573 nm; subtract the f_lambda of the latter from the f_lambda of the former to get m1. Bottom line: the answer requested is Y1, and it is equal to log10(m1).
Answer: 0.08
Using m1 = 1.2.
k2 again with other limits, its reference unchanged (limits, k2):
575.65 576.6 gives 575.717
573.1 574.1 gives 573.600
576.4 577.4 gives 576.778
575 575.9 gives 575.717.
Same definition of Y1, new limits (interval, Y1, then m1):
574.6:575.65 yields 0.54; 3.5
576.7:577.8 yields 0.54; 3.5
